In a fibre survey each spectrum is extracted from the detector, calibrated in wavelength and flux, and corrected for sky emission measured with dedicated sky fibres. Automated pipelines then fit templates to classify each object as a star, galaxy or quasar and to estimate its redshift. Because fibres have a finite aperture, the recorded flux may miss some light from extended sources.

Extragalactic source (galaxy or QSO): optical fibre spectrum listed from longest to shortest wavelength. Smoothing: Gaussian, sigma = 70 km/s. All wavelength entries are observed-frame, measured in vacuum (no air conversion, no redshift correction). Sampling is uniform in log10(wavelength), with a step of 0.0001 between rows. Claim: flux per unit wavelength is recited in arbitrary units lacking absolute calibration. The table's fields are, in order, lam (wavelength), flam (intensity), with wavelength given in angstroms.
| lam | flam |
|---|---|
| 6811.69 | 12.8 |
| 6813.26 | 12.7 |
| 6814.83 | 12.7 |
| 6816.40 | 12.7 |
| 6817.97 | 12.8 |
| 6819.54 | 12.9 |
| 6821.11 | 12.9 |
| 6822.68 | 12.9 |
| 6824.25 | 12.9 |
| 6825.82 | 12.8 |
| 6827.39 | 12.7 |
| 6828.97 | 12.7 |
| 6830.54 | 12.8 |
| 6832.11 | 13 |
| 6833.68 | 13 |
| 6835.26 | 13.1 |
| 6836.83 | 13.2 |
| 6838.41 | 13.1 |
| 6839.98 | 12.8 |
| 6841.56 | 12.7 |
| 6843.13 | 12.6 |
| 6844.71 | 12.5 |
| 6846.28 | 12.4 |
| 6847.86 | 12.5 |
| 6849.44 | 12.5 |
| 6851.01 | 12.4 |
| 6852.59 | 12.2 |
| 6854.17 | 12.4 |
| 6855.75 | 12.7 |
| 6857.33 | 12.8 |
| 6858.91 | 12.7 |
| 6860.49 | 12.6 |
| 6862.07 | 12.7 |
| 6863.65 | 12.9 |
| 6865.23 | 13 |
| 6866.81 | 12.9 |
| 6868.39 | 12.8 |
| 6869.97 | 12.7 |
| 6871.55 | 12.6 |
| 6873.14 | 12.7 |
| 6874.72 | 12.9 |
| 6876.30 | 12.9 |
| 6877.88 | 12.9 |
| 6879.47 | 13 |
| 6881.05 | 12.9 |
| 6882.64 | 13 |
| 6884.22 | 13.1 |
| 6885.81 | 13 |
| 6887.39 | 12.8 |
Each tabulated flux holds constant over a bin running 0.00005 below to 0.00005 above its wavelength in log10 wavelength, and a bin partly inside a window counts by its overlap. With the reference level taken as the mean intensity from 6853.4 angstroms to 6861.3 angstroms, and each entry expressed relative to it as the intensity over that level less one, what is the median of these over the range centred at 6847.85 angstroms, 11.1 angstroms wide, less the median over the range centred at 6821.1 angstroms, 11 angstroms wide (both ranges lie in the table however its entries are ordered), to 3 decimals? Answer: -0.032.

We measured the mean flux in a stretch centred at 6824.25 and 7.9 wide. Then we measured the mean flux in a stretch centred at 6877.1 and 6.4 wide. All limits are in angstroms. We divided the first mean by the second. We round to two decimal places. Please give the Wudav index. 0.99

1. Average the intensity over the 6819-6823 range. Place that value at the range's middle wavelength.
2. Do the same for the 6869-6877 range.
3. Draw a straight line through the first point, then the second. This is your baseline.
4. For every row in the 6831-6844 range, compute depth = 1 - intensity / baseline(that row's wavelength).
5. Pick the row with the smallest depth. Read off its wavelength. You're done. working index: 6836.83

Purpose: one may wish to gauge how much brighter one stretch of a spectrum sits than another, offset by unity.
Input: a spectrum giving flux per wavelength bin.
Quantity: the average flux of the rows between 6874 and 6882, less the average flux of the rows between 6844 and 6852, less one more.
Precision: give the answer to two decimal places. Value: -0.54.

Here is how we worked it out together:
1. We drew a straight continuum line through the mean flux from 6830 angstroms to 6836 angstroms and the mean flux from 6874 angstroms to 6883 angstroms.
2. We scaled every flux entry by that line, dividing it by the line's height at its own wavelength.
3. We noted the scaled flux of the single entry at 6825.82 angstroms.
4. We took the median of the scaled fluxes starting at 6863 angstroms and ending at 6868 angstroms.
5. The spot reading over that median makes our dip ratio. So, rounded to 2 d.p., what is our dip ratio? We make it 0.99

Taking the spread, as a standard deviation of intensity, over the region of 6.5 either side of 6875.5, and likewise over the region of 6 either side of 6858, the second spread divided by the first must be 1.62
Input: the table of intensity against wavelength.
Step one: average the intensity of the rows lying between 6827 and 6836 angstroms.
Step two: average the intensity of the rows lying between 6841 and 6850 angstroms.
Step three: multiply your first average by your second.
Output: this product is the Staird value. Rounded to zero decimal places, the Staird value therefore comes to 161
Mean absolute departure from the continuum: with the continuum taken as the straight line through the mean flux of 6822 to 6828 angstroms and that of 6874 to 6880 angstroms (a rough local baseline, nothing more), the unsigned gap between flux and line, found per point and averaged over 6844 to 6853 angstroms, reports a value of 0.45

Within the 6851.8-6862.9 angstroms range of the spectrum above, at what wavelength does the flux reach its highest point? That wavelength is 6857.33 angstroms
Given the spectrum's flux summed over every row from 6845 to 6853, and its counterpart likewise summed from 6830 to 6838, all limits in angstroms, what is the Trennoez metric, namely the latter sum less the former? 3.1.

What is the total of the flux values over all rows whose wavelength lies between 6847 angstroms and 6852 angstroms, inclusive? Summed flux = 37.4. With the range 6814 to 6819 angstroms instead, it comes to 38.2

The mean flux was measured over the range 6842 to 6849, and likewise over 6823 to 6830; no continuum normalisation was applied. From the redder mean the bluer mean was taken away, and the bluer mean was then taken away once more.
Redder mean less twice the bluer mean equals -13.1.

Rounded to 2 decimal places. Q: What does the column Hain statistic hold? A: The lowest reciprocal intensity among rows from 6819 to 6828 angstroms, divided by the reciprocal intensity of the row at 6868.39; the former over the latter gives 0.99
